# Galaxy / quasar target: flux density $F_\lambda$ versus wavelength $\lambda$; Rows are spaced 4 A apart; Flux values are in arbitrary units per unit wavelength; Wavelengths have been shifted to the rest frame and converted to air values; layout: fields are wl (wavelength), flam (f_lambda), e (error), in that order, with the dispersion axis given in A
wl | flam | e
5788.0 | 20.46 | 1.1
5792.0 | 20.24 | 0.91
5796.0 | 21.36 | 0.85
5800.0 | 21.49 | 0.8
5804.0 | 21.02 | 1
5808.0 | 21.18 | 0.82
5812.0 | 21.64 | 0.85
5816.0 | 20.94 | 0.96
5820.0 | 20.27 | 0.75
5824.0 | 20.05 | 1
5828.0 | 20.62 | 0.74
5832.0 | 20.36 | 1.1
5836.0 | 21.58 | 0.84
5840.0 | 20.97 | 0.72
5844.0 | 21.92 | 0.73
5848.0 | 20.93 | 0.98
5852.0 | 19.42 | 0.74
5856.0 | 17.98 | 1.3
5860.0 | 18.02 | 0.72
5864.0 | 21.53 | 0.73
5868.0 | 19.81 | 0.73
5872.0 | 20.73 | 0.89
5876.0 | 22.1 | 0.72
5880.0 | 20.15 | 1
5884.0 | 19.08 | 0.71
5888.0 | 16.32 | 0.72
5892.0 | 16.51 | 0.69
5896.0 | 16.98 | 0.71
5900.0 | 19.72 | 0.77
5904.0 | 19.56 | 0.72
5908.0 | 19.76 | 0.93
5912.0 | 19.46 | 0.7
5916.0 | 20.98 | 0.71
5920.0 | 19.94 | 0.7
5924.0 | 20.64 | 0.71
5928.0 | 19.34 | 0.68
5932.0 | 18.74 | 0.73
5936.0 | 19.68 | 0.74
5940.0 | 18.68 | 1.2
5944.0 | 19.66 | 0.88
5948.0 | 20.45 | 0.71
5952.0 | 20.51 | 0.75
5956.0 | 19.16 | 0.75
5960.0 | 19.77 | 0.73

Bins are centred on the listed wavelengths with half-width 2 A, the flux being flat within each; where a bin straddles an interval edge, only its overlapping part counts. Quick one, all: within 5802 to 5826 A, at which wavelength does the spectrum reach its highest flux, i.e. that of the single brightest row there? 5812.0 A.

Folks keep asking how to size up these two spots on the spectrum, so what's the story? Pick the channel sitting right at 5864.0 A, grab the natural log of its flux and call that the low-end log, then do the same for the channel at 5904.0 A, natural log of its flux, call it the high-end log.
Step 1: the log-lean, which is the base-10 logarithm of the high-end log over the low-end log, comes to -0.014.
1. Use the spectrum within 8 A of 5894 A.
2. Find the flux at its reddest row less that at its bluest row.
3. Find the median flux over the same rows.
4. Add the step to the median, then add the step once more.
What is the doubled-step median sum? 23.5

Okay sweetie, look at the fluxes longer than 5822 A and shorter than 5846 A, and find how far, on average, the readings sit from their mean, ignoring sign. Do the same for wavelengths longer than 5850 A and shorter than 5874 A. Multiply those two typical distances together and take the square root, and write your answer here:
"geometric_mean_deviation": 0.80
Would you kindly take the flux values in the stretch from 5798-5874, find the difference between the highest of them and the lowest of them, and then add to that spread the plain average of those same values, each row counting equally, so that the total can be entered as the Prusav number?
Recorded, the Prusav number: 24.5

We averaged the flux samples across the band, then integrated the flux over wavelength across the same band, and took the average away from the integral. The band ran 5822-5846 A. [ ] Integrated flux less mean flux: 481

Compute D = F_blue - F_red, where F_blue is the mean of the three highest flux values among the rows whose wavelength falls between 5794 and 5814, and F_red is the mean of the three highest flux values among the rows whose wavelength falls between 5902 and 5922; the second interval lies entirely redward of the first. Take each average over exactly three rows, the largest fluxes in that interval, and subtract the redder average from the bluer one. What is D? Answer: 1.3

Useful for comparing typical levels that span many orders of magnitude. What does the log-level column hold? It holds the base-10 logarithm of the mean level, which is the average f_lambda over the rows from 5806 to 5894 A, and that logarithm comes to 1.30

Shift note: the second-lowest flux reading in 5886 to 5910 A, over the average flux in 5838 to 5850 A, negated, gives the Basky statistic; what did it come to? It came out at -0.78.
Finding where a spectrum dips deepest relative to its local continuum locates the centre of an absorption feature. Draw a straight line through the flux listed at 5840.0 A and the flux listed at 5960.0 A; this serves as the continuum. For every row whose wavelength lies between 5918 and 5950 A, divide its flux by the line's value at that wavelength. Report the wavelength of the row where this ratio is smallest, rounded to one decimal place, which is 5932.0 A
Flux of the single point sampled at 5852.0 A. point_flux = 19.42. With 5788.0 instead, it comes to 20.46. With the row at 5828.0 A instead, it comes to 20.62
